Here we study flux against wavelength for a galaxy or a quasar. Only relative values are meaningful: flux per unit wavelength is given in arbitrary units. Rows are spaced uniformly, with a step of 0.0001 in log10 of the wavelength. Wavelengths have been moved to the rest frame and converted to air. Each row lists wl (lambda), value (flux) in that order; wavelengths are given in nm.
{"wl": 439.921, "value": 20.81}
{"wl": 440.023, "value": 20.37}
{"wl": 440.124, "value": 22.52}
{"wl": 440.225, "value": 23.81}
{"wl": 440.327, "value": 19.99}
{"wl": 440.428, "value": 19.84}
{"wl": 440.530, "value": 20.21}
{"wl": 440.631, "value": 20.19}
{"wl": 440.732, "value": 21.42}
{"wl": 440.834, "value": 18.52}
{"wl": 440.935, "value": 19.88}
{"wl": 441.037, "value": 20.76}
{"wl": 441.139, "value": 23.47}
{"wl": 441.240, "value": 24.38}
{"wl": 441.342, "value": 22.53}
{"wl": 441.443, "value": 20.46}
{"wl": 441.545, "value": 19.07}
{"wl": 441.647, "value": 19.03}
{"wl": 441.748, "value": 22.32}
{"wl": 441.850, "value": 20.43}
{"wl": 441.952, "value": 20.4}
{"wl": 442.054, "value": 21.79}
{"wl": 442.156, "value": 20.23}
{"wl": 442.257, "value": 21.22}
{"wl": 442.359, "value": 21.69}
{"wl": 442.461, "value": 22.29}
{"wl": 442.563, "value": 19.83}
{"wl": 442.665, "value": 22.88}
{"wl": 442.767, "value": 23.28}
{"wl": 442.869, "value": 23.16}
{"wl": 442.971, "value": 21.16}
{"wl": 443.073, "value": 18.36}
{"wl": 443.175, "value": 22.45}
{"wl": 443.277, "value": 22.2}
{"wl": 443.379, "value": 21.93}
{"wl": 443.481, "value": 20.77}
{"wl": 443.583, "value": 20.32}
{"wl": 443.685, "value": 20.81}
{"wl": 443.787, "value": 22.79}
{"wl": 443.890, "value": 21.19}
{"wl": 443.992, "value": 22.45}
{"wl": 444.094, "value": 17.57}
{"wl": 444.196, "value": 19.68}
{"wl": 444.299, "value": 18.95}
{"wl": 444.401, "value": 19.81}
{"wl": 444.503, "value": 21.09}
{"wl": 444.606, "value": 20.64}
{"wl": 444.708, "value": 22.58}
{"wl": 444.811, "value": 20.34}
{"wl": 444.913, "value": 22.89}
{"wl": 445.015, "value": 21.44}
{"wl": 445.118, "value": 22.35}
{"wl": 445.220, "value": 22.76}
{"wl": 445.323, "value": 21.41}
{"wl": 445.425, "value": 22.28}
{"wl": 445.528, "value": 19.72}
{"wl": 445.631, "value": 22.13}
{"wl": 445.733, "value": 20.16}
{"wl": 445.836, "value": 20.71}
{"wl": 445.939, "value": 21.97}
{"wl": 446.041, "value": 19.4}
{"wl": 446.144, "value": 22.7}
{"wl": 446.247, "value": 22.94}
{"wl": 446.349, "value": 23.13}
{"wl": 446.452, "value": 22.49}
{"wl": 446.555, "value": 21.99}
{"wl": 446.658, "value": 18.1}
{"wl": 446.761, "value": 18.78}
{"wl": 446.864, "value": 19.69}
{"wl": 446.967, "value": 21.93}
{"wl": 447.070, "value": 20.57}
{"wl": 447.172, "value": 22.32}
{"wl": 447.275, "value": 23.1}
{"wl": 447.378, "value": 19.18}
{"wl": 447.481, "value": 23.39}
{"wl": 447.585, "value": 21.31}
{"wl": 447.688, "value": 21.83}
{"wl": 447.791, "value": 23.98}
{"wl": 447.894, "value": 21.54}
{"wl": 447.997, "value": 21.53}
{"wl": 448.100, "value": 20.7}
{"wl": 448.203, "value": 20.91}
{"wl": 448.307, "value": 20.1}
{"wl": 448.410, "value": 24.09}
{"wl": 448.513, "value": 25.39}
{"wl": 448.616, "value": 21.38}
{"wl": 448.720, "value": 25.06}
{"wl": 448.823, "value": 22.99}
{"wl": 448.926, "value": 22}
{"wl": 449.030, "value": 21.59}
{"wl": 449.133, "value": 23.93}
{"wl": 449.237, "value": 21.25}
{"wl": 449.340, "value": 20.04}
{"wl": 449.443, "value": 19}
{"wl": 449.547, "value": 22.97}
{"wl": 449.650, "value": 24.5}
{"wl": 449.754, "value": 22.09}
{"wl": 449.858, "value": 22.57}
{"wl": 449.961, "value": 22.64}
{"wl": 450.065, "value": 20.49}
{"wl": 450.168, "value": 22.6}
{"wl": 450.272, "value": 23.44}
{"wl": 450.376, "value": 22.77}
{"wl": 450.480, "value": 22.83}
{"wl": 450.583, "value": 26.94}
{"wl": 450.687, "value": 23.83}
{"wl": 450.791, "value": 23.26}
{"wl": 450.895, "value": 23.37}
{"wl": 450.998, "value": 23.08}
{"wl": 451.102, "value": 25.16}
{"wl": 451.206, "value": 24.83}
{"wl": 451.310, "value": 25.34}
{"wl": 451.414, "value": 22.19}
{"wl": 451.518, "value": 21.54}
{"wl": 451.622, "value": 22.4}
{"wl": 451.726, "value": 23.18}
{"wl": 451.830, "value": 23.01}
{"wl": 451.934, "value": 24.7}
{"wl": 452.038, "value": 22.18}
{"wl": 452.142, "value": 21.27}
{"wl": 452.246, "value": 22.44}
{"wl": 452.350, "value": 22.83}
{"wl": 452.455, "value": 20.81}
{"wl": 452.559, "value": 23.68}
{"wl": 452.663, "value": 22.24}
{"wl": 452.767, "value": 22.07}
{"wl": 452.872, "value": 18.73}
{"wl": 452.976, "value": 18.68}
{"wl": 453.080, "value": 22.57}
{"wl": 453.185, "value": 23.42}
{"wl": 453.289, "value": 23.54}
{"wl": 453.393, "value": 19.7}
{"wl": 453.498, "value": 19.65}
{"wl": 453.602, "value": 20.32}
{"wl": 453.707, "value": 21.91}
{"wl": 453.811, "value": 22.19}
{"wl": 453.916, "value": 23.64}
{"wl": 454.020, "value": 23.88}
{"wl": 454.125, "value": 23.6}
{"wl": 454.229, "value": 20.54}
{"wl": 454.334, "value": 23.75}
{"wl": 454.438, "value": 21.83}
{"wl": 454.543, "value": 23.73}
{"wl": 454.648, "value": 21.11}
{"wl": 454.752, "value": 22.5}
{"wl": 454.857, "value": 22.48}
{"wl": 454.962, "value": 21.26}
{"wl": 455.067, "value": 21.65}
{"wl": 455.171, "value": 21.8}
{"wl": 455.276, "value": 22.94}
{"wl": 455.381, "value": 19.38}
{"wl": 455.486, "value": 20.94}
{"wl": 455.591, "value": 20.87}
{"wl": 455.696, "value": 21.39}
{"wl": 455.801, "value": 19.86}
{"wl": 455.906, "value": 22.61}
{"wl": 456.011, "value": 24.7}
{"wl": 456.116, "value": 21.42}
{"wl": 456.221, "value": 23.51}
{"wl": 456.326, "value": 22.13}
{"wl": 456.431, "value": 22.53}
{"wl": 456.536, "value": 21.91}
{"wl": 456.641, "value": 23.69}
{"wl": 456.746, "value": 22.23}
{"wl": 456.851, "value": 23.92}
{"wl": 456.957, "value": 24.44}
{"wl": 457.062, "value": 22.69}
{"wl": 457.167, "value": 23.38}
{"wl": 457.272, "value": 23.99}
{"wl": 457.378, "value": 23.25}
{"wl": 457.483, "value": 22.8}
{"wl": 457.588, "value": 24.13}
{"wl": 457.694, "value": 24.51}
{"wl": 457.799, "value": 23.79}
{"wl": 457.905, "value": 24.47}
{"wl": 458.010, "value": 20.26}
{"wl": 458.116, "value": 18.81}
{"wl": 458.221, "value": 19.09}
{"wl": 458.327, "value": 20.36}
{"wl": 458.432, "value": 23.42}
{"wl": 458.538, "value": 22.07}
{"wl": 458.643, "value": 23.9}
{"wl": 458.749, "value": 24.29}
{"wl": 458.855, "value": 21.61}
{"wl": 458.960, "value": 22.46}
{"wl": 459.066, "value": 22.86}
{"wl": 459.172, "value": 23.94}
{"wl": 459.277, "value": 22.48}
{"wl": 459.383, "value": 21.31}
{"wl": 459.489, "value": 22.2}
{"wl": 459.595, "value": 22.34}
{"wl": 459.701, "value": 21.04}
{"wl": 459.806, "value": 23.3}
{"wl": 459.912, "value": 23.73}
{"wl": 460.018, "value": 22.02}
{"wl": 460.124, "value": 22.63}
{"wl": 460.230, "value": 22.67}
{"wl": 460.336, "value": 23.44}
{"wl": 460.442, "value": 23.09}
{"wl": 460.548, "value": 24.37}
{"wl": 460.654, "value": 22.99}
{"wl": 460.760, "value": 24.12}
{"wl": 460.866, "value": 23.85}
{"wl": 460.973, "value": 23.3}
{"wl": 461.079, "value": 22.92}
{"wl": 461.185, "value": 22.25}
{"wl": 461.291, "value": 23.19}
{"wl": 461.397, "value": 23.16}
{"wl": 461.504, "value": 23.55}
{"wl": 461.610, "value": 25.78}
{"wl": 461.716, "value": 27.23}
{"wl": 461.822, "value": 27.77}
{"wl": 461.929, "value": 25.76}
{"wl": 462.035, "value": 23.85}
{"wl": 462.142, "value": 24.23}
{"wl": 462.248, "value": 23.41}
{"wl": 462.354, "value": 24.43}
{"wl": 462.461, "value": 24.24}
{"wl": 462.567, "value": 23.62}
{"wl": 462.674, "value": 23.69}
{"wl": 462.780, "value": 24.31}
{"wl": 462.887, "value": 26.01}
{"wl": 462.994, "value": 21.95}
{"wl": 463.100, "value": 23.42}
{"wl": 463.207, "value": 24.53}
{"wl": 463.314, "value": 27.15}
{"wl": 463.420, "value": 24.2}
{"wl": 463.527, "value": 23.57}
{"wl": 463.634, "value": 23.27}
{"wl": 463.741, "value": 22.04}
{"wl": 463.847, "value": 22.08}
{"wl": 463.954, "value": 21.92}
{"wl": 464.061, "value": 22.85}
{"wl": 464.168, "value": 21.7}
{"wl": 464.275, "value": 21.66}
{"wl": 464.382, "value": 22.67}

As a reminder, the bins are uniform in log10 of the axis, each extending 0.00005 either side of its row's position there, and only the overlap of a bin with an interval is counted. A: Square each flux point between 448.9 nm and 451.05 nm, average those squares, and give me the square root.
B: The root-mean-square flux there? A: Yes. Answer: 22.7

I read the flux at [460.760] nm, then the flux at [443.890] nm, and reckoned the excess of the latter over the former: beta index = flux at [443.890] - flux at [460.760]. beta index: -2.9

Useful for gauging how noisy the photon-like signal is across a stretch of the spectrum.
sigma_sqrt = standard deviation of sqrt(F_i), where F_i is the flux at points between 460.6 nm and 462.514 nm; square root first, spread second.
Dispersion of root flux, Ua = 0.15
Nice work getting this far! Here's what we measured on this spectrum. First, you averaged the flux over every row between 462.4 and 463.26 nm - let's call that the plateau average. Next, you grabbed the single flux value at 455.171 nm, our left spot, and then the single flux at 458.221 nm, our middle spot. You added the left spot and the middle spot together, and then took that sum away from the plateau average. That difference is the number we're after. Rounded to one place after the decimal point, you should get -16.9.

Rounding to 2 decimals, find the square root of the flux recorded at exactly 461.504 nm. 4.85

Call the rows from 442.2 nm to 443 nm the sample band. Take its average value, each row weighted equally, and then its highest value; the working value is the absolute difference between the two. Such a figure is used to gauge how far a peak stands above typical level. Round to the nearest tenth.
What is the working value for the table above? 1.3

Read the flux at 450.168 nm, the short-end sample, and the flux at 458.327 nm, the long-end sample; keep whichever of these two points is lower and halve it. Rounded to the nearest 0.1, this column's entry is 10.2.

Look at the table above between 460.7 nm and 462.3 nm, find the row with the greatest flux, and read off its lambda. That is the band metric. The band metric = 461.822 nm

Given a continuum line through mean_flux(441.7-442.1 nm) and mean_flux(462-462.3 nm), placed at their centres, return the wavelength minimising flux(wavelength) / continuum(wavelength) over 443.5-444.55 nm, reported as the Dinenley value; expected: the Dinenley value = 444.094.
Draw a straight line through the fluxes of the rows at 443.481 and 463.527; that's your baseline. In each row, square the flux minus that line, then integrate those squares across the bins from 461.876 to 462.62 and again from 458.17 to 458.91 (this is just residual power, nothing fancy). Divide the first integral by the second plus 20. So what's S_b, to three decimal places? 0.040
